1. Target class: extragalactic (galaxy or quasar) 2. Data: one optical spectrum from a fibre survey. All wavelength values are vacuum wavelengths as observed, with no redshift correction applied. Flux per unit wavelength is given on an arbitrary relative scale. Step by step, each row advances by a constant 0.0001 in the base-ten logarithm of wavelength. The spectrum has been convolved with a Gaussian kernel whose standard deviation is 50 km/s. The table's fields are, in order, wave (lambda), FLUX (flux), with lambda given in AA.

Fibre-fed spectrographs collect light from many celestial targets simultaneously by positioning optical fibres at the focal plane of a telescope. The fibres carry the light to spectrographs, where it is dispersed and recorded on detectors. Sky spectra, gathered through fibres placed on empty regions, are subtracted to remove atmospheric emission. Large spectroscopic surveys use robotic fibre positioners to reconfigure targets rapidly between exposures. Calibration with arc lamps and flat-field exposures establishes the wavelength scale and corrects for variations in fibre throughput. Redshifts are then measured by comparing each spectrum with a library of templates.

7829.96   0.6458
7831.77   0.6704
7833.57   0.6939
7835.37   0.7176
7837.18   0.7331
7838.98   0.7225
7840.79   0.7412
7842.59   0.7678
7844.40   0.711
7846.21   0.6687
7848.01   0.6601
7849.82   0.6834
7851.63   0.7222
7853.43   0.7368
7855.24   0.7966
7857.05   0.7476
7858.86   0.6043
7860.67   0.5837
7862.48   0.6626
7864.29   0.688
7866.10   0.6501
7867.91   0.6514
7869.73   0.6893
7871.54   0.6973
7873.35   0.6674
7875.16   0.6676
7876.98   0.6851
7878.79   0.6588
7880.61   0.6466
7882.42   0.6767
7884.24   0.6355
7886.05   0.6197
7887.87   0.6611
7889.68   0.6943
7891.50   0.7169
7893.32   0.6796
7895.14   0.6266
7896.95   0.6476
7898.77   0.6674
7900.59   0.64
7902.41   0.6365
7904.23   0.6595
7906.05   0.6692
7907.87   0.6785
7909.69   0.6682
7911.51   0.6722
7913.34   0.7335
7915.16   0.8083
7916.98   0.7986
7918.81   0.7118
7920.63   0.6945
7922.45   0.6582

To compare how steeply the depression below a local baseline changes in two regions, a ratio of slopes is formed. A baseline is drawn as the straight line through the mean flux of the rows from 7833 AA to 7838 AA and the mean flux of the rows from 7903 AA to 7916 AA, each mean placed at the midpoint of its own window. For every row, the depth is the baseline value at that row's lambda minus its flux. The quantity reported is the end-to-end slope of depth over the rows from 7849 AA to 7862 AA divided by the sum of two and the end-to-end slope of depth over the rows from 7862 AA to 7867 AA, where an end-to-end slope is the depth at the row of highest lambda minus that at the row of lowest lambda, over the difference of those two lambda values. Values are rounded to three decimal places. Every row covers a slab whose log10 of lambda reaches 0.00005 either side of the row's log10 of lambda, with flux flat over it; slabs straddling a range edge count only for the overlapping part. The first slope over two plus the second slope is 0.004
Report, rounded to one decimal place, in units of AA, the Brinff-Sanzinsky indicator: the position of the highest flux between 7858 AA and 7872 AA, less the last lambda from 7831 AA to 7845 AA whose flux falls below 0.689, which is 39.8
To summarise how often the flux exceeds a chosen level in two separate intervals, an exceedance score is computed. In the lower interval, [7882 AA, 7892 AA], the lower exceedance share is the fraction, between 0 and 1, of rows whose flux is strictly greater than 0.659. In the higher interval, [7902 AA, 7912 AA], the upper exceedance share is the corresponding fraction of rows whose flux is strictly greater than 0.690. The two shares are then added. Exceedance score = 0.67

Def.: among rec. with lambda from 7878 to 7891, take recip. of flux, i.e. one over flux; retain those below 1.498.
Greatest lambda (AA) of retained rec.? 7889.68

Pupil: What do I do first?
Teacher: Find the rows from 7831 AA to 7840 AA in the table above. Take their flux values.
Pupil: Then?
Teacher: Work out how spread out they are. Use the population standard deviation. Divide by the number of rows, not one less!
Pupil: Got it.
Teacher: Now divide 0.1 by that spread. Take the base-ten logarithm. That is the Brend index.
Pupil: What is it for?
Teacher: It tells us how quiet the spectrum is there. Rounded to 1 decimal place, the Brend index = 0.6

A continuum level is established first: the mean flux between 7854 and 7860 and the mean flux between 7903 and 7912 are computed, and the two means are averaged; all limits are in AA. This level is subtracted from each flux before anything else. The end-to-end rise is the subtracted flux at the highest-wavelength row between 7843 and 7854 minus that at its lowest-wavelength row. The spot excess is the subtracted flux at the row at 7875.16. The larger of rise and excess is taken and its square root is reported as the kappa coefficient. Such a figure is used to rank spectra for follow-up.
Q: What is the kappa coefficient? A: 0.16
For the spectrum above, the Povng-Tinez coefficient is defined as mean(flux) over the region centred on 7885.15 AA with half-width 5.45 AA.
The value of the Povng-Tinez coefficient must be 0.656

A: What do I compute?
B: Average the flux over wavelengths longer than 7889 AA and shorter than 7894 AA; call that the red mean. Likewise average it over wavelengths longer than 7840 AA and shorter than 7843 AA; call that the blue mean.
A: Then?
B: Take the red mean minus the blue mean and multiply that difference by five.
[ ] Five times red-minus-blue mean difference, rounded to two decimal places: -0.29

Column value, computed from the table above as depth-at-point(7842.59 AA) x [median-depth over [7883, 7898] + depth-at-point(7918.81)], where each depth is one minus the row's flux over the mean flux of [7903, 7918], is -0.006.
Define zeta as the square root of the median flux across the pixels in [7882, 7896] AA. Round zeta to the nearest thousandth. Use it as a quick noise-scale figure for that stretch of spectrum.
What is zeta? 0.818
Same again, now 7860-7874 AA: 0.815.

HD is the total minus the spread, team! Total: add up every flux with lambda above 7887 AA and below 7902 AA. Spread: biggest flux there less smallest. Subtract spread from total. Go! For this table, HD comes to 5.2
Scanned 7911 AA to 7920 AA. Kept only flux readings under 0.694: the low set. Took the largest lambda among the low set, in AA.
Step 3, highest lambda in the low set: 7911.51 AA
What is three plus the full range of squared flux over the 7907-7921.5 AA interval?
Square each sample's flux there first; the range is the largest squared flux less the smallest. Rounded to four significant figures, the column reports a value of 3.207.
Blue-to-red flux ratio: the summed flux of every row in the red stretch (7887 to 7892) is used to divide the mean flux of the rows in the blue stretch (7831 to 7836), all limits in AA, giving 0.335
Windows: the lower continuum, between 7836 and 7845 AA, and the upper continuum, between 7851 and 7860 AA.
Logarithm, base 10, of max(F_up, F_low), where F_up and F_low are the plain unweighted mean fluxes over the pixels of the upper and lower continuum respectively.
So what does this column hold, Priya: -0.134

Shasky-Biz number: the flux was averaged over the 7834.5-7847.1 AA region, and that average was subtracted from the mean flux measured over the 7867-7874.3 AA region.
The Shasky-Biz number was -0.05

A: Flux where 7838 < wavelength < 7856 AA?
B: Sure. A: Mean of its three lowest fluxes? 0.67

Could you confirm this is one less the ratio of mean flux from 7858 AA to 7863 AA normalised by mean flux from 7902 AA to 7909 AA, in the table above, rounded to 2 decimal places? 0.07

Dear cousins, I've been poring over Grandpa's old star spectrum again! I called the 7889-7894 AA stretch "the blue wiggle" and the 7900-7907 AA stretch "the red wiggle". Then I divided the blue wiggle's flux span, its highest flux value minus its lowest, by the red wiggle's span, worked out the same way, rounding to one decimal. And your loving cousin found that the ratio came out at 1.1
